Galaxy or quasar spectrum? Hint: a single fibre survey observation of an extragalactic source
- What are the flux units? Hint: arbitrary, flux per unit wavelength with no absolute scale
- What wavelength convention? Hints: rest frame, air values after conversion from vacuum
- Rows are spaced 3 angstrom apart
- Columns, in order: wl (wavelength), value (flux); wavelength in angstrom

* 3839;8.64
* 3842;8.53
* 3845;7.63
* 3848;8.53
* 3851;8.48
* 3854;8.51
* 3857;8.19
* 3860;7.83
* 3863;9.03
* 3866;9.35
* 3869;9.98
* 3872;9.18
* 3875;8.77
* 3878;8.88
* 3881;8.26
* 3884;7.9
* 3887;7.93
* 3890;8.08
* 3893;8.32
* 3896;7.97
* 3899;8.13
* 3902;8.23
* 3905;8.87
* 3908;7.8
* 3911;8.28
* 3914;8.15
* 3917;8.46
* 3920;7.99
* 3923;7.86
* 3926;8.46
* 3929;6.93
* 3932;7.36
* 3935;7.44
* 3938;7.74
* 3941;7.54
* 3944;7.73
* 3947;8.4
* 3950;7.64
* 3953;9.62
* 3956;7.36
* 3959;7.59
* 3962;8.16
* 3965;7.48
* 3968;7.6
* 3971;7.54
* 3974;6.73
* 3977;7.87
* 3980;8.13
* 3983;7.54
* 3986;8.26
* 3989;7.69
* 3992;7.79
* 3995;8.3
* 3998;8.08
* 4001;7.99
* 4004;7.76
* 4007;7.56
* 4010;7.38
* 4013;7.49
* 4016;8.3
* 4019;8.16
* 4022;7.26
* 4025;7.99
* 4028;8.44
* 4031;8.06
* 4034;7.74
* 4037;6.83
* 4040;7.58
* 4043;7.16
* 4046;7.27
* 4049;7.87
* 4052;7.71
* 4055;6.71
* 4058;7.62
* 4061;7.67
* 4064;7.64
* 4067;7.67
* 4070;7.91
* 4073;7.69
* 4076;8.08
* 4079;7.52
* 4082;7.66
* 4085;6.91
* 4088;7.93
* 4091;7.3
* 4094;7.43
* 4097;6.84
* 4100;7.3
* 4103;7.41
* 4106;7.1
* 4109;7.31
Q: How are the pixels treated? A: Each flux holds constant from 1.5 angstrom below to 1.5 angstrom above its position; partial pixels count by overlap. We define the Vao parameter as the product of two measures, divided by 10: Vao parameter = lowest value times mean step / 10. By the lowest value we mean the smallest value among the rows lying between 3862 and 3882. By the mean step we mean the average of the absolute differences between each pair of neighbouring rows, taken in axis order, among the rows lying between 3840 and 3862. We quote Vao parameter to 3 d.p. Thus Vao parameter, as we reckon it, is 0.352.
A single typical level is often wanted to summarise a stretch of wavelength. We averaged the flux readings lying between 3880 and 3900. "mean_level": 8.08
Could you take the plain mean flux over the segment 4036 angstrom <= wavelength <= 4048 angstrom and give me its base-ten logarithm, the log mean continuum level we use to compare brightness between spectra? 0.86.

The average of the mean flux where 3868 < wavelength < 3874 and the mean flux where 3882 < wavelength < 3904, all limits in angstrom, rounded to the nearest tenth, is 8.8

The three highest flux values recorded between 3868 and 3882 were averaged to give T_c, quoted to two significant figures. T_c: 9.3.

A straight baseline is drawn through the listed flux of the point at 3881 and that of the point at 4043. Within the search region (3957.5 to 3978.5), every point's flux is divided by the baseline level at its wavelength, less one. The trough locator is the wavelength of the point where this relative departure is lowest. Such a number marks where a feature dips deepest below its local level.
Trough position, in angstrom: 3974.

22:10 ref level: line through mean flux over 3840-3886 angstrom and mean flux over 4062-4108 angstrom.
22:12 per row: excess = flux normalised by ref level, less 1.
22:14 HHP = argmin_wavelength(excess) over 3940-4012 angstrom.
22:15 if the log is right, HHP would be 3974 angstrom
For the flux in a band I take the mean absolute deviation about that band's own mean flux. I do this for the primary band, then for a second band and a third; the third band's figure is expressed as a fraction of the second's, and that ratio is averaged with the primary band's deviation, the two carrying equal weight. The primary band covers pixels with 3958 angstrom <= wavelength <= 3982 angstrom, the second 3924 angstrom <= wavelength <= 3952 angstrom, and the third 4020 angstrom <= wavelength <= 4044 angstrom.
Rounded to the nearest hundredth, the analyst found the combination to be 0.77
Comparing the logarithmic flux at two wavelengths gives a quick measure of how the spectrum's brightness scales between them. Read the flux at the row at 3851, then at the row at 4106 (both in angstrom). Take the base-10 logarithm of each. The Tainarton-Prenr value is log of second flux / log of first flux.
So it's 0.92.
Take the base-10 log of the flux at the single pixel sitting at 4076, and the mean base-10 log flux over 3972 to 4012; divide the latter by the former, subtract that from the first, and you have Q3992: -0.07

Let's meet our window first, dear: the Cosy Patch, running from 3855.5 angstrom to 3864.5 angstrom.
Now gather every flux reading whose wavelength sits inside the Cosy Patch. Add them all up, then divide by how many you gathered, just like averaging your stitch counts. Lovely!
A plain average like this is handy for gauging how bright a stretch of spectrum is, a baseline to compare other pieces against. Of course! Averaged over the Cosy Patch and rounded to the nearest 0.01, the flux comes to 8.35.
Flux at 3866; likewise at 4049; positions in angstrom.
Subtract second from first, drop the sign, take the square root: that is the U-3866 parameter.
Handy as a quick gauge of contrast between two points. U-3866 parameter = 1.2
